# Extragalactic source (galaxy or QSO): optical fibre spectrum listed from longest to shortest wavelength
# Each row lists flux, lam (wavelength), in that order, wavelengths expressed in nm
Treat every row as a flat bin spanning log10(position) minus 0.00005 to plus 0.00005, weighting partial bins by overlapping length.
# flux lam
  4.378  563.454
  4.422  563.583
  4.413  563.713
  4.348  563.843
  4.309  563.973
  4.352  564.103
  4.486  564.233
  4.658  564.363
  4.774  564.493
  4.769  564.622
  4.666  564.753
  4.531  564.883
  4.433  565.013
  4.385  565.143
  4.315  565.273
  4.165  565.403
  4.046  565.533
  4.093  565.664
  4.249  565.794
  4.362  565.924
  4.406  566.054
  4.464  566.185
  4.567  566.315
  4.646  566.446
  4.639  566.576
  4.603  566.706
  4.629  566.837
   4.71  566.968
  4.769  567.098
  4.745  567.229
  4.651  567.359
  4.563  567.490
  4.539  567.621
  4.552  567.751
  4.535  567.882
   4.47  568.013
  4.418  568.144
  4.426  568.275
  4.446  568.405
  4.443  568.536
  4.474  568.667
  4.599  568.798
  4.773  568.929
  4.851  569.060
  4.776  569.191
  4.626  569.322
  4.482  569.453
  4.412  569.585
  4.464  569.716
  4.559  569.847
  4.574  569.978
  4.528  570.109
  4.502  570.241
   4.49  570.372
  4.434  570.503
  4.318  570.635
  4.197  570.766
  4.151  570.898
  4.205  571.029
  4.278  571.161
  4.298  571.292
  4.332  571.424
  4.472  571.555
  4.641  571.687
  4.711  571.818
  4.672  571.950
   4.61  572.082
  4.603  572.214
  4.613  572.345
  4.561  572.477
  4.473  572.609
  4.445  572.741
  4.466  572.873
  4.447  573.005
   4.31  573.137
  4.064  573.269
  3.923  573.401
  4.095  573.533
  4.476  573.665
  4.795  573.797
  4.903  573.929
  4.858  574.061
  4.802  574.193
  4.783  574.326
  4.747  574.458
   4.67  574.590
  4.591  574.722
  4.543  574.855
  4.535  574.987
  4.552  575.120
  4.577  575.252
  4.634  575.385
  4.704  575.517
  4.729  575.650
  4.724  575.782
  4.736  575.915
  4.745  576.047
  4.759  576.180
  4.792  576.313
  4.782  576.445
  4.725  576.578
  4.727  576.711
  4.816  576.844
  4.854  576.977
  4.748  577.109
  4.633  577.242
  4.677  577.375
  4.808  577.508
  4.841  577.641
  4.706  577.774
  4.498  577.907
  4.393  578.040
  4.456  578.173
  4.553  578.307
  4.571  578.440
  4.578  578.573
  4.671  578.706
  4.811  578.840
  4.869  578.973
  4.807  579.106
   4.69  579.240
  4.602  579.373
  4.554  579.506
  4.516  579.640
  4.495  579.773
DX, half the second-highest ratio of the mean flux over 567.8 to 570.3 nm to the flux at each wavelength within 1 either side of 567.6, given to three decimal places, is 0.513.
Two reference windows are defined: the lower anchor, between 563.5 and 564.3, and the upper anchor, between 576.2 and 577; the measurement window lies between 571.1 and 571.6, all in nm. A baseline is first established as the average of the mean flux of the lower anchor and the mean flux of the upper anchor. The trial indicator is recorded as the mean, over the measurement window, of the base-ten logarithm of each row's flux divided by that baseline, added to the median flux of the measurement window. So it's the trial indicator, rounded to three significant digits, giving 4.29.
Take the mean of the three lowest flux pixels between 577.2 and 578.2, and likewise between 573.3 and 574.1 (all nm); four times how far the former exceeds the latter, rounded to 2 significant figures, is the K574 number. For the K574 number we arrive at 1.1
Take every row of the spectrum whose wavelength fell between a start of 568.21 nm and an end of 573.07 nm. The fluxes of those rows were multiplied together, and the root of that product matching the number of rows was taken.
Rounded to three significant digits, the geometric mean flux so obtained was 4.49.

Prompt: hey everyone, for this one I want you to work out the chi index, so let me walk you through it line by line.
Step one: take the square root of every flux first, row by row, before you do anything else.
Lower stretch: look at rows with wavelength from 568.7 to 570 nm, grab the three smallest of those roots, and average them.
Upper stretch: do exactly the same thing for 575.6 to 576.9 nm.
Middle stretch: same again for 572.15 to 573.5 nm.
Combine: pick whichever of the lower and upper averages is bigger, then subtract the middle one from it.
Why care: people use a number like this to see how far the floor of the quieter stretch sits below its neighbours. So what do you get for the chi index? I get 0.150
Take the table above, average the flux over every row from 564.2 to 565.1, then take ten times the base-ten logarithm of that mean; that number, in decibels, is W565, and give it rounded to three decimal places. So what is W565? 6.643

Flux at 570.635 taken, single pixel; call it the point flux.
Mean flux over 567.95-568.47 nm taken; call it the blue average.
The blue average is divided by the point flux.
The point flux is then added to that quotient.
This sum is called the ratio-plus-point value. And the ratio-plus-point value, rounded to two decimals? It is 5.35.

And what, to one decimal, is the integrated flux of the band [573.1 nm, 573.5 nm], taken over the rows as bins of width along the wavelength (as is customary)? 1.6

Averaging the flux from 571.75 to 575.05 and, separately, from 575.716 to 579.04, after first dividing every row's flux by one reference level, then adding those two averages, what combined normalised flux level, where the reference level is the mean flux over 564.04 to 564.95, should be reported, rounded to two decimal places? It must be 2.01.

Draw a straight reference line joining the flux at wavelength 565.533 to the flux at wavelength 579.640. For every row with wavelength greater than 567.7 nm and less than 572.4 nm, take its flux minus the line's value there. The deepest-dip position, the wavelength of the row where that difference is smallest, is 570.898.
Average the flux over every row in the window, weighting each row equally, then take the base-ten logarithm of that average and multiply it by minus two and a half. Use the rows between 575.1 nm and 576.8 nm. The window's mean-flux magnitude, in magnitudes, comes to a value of -1.68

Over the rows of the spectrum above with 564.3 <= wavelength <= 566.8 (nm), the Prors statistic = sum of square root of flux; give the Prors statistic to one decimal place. 40.1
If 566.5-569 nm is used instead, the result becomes 40.7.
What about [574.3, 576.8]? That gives 41.1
